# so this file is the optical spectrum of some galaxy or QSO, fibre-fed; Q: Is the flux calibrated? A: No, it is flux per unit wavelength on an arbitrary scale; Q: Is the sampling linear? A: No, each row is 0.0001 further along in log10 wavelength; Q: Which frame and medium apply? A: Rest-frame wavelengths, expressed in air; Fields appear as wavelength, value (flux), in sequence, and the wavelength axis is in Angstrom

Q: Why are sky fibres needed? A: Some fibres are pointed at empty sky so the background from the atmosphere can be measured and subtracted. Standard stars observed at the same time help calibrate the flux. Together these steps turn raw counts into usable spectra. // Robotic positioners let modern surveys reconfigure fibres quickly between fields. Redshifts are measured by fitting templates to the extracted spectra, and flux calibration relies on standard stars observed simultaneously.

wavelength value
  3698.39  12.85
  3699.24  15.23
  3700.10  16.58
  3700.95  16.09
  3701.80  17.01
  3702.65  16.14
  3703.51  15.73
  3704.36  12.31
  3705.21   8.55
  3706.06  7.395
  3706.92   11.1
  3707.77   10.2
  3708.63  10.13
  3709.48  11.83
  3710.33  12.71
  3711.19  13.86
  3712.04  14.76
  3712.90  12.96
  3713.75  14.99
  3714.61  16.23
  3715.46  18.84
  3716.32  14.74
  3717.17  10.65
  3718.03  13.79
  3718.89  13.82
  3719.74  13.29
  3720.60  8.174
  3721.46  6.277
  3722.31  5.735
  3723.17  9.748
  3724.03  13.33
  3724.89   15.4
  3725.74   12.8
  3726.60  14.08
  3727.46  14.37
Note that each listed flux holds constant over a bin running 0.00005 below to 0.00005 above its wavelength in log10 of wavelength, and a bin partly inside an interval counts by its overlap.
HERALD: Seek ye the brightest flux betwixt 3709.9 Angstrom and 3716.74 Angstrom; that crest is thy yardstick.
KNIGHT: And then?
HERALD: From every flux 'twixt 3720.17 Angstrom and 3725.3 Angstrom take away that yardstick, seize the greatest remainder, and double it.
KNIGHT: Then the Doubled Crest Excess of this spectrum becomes -6.9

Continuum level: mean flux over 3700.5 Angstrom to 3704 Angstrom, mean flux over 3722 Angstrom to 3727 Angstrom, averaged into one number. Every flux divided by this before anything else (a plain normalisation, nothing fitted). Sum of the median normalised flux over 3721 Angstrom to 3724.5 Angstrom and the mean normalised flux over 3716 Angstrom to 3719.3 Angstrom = 1.51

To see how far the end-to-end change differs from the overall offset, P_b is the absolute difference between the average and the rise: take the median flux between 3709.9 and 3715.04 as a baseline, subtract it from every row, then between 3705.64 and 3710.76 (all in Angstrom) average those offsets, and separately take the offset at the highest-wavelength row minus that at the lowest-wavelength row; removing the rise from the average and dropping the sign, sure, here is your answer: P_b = 9.1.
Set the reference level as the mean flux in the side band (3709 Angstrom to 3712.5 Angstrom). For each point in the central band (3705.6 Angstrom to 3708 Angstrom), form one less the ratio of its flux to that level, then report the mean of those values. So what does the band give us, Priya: 0.28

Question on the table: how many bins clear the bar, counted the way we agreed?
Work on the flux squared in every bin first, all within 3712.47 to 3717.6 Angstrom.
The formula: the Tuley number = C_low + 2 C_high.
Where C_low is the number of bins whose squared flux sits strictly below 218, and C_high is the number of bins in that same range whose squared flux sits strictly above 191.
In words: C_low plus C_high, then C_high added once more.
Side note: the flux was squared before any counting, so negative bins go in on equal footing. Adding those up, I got 11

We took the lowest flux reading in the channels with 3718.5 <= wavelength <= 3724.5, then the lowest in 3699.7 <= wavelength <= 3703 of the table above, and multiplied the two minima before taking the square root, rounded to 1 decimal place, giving 9.6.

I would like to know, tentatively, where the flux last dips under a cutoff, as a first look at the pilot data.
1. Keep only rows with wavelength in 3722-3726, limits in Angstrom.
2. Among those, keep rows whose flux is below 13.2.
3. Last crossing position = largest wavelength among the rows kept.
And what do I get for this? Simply 3725.74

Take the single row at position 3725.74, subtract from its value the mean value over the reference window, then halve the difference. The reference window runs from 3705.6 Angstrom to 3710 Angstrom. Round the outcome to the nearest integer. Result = 1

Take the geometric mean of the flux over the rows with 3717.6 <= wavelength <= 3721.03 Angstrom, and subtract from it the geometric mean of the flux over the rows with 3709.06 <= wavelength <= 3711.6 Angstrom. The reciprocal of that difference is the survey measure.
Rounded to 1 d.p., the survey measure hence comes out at -1.3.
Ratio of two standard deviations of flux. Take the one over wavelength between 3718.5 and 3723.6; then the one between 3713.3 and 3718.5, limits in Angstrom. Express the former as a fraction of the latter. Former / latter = 1.3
